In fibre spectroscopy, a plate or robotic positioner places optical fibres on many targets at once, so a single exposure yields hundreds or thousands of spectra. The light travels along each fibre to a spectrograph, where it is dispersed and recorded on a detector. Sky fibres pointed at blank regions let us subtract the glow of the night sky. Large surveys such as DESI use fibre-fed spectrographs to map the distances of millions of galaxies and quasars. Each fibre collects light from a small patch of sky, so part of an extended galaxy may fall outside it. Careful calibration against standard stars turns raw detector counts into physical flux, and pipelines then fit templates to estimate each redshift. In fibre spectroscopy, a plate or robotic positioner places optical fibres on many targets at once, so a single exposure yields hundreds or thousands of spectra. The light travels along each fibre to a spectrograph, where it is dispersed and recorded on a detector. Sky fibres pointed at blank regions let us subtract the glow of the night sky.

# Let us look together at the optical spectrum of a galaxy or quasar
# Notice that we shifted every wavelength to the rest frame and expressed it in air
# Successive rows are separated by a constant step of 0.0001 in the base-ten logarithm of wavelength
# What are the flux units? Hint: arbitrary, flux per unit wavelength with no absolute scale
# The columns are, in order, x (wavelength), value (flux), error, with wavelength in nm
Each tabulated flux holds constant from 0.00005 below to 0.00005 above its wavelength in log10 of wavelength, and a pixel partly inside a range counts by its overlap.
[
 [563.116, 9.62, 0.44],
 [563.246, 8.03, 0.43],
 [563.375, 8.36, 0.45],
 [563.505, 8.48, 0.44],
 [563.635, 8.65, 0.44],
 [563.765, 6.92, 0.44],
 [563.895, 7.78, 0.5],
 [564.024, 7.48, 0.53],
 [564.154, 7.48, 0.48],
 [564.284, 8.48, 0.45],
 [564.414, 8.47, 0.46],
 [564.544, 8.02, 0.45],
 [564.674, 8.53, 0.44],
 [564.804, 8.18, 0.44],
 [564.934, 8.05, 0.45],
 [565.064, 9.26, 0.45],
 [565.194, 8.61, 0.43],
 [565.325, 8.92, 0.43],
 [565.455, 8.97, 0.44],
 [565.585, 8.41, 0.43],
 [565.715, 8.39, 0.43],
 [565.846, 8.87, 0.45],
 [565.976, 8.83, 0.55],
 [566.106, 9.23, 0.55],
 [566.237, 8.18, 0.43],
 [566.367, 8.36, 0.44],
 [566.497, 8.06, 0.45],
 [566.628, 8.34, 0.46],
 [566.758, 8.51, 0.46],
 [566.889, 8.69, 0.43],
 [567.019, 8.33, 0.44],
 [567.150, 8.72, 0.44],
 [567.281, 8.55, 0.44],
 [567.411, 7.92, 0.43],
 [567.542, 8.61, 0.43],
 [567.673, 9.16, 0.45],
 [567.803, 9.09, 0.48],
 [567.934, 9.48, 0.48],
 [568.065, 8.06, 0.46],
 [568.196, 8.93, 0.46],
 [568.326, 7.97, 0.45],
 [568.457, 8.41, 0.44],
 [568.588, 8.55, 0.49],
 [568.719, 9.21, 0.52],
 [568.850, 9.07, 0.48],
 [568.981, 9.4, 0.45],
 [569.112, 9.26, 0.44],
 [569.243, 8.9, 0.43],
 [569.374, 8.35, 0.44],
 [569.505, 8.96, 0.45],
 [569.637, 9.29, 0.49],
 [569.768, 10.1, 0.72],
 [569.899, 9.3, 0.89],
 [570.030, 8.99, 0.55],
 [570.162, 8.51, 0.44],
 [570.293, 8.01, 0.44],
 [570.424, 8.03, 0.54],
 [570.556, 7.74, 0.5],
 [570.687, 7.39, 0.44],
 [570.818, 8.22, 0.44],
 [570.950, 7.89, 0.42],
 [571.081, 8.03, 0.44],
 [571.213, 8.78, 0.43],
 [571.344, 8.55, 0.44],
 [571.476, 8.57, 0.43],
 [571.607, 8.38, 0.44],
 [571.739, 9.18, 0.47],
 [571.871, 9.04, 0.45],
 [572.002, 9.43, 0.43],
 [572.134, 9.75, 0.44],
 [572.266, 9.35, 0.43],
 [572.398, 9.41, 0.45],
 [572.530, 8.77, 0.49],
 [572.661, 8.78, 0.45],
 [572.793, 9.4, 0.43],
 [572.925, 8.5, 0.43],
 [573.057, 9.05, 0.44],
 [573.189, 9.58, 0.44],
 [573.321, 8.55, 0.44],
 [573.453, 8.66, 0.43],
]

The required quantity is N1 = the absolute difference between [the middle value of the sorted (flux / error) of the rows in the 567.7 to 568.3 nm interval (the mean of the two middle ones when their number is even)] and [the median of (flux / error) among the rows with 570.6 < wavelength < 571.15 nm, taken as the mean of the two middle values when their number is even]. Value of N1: 0.7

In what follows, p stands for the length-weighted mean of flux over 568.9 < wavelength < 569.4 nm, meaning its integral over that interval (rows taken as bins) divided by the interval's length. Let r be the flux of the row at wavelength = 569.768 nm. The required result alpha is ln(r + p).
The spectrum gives 2.95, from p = 9.0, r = 10.1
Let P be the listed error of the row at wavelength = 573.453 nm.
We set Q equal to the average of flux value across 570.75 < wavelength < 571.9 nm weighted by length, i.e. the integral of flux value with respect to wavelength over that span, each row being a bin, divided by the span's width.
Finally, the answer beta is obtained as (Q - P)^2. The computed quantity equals 65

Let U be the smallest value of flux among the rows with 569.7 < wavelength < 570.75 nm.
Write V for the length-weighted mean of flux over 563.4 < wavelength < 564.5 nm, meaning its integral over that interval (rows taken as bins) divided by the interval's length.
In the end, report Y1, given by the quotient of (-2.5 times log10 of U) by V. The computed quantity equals -0.272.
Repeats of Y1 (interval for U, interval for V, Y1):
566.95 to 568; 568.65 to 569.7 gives -0.248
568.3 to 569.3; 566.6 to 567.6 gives -0.266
